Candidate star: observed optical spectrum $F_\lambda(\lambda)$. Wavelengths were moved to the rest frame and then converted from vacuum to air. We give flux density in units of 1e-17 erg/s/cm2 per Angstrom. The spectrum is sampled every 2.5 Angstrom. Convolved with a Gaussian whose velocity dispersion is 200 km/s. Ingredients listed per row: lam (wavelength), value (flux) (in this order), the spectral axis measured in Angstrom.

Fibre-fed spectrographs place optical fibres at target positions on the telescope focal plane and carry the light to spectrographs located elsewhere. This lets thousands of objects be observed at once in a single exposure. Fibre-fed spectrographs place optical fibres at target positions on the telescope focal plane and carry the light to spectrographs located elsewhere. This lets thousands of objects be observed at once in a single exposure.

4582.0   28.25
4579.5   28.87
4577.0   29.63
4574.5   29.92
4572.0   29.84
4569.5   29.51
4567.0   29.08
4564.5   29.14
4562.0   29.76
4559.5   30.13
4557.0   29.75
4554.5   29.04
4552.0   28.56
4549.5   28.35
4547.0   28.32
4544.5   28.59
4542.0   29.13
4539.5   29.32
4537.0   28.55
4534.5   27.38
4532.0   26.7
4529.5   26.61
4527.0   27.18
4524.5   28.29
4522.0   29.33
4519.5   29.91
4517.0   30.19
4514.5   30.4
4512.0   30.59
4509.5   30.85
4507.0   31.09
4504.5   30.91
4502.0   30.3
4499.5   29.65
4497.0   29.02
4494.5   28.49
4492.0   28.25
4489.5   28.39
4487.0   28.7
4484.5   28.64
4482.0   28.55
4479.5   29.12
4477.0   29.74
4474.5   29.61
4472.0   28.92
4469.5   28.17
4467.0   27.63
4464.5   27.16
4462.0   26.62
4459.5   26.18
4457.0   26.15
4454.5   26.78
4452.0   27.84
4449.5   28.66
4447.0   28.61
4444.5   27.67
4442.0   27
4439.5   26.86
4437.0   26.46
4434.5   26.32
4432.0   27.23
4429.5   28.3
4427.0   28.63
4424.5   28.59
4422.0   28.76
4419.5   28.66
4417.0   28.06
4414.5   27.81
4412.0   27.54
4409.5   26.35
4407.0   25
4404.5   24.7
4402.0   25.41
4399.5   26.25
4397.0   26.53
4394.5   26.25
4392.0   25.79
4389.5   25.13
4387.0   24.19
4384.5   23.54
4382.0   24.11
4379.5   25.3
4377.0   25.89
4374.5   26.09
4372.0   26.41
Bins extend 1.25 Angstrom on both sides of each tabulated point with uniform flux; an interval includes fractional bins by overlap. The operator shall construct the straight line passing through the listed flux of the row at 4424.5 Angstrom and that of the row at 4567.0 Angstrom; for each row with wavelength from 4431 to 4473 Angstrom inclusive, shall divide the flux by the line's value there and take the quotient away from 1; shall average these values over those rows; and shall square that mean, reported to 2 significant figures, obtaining 0.0023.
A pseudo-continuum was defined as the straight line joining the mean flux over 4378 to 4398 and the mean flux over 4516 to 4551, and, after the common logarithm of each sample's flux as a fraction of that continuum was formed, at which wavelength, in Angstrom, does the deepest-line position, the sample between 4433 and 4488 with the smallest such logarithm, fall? 4459.5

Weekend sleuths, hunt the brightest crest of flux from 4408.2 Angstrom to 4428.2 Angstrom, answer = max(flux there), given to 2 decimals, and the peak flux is 28.76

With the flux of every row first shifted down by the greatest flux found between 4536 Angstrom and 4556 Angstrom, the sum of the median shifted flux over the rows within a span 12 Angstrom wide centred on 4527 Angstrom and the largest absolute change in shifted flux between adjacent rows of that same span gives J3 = -1.0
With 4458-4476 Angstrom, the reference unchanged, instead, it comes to -0.9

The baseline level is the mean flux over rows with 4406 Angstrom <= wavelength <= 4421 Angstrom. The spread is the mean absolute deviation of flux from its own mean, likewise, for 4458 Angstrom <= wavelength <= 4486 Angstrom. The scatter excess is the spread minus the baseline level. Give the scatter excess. -26.3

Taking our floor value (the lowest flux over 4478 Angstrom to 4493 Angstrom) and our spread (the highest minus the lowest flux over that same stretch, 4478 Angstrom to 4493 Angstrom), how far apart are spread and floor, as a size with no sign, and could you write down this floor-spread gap 27.4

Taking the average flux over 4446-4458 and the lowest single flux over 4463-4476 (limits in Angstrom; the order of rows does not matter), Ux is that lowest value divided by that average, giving 0.98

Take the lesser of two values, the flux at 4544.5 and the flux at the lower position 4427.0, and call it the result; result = 28.6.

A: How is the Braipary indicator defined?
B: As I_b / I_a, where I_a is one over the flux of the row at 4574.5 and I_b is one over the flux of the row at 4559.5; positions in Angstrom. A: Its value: 0.99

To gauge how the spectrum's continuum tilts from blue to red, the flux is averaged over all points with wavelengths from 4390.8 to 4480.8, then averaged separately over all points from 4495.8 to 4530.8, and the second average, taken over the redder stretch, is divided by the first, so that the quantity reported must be 1.08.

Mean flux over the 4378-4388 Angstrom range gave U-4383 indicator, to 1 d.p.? 24.3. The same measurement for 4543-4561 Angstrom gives 29.0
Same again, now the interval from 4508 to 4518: 30.5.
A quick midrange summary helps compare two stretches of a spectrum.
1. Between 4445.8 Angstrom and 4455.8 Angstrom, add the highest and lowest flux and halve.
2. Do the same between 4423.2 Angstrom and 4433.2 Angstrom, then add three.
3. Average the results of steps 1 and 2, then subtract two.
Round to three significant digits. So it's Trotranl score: 27.3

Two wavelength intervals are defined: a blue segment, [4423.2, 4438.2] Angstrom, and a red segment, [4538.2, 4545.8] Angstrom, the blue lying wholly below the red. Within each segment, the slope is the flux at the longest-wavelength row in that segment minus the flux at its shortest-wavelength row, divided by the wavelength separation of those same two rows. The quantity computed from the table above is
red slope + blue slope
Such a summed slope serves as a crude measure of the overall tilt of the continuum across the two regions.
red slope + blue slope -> -0.32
